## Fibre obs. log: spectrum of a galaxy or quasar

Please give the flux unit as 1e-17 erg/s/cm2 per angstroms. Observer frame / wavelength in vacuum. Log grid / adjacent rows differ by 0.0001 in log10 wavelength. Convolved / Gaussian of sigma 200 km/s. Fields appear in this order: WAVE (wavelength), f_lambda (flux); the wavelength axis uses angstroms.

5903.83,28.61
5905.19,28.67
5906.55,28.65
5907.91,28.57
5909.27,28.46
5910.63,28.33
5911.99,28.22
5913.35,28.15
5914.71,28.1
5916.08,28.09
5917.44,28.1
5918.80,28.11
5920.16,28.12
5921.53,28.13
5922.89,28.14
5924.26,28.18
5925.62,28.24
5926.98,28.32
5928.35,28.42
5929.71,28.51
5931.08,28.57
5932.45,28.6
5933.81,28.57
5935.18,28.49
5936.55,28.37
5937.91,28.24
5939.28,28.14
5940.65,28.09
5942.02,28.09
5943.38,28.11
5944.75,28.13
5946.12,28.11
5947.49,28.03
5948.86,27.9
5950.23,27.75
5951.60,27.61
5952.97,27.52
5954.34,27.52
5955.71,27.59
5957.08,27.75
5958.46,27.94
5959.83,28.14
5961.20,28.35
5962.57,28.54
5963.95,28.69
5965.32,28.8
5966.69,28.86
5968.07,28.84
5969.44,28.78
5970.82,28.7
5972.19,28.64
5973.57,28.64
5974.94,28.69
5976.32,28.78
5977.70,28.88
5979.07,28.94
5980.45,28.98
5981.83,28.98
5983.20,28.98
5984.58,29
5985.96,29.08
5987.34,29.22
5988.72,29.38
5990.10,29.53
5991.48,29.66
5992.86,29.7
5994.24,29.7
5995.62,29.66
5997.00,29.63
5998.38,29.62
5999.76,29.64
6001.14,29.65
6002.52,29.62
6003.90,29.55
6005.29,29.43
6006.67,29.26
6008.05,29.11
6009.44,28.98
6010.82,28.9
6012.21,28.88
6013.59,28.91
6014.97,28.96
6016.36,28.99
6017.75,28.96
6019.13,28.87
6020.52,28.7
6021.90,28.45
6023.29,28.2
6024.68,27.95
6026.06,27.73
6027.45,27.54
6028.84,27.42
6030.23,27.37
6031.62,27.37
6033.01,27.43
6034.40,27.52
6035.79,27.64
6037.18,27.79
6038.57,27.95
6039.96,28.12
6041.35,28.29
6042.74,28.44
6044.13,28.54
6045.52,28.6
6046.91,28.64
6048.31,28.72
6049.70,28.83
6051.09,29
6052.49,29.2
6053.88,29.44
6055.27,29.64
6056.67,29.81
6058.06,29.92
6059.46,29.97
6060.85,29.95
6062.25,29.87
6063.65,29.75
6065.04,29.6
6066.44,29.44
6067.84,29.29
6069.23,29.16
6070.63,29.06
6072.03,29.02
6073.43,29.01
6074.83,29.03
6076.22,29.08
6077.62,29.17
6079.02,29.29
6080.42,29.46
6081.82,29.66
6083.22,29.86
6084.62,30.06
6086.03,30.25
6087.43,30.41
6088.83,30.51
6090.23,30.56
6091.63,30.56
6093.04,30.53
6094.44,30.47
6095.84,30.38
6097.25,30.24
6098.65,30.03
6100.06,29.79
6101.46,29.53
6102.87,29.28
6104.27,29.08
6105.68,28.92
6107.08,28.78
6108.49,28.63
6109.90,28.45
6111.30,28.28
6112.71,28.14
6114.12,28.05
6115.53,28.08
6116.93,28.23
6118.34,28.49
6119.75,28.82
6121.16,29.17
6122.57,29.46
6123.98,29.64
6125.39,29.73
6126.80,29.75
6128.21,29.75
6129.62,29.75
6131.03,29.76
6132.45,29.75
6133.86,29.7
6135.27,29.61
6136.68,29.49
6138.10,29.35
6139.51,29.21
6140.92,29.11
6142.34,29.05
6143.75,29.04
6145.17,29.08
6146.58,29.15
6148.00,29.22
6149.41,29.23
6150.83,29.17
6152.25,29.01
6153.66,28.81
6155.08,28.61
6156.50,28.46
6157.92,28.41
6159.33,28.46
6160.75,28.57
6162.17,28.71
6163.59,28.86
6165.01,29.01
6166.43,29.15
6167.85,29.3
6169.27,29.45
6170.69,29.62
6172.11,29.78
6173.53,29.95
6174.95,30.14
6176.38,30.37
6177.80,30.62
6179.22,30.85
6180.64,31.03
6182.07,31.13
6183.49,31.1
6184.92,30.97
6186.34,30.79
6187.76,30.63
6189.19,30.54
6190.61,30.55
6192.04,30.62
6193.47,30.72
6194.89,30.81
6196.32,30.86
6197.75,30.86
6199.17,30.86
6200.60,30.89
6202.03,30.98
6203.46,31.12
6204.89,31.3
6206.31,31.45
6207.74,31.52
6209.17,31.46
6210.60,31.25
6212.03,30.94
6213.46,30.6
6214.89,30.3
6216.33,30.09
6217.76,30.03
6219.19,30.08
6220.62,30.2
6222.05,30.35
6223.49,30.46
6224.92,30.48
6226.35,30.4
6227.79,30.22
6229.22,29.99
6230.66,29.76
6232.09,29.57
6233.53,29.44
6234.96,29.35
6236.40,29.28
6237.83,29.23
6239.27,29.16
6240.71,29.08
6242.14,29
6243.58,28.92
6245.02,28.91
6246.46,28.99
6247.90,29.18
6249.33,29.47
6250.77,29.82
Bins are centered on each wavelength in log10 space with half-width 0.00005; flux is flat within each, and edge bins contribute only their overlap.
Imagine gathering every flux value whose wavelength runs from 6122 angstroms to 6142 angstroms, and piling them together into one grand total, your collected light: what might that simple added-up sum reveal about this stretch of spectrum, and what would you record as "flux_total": 414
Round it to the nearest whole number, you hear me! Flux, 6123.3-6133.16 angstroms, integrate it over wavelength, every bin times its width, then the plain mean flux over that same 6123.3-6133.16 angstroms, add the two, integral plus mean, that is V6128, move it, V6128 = 323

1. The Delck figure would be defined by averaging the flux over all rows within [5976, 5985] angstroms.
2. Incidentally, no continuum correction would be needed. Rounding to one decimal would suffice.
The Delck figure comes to 28.9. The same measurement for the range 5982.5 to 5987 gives 29.0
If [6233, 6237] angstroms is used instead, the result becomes 29.4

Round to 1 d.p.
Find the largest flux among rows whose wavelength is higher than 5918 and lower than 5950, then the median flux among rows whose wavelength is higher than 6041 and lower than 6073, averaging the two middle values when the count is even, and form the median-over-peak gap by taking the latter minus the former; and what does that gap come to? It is 0.6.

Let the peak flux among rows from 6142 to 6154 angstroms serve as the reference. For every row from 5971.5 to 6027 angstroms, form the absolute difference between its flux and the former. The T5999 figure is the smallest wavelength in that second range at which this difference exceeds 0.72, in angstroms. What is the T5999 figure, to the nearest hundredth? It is 6021.90 angstroms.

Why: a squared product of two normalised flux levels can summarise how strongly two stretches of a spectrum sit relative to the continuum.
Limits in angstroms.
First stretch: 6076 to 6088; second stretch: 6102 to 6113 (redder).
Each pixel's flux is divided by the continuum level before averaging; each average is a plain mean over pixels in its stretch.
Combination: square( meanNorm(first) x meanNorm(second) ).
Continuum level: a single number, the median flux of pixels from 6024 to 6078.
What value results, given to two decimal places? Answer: 1.03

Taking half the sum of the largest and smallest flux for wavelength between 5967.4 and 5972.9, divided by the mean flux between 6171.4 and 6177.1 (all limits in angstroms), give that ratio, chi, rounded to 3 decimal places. 0.956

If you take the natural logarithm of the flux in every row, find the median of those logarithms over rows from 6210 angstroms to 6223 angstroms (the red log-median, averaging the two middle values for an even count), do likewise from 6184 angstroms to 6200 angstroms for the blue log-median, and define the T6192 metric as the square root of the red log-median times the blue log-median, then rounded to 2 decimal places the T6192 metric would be 3.42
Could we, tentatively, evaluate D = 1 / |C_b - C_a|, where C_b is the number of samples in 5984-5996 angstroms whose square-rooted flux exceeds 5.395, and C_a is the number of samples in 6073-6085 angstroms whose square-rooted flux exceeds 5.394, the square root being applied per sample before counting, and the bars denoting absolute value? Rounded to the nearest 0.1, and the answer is 1.0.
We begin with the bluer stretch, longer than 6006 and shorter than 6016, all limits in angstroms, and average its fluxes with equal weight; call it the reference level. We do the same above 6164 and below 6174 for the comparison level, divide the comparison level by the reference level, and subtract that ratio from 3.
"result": 1.98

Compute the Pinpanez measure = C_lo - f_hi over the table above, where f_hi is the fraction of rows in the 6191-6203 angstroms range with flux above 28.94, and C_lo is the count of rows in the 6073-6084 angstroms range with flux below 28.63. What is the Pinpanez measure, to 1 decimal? -1.0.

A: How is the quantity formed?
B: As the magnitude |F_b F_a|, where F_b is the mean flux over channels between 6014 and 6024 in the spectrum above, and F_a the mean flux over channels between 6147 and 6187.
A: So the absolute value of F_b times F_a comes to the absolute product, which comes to 850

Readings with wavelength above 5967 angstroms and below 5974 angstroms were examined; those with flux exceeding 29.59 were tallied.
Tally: 0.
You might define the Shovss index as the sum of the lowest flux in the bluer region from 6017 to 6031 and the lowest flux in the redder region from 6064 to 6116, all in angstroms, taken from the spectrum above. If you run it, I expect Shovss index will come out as 55.4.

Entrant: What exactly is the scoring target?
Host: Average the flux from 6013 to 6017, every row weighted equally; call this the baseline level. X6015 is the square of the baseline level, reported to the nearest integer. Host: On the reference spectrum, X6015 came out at 838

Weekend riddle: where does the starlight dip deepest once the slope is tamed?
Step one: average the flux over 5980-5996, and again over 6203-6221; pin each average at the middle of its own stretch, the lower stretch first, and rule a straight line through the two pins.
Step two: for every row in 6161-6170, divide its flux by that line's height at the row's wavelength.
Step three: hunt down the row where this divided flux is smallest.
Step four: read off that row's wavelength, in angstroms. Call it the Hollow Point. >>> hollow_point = 6162.17 angstroms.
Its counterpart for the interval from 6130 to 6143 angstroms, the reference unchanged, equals 6142.34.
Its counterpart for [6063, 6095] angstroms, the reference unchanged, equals 6073.43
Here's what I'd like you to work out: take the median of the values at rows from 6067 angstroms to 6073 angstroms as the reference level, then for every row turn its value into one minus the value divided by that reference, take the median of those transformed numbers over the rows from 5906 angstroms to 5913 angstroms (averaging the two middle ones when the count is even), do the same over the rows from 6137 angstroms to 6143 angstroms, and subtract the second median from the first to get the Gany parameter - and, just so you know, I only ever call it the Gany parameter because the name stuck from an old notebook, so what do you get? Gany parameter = 0.02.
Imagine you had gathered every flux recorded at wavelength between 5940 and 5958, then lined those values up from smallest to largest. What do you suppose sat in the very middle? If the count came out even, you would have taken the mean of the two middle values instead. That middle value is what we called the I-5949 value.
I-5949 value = 27.9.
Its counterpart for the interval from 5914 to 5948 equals 28.1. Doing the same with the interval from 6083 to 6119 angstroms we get 29.7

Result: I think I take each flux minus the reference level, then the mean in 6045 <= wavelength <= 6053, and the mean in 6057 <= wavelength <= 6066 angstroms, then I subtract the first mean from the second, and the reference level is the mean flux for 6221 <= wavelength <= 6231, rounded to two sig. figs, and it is 1.0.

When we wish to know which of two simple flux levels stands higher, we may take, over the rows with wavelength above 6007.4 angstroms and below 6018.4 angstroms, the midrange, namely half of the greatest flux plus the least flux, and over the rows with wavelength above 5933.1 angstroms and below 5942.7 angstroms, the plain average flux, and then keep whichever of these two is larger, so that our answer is 29.0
